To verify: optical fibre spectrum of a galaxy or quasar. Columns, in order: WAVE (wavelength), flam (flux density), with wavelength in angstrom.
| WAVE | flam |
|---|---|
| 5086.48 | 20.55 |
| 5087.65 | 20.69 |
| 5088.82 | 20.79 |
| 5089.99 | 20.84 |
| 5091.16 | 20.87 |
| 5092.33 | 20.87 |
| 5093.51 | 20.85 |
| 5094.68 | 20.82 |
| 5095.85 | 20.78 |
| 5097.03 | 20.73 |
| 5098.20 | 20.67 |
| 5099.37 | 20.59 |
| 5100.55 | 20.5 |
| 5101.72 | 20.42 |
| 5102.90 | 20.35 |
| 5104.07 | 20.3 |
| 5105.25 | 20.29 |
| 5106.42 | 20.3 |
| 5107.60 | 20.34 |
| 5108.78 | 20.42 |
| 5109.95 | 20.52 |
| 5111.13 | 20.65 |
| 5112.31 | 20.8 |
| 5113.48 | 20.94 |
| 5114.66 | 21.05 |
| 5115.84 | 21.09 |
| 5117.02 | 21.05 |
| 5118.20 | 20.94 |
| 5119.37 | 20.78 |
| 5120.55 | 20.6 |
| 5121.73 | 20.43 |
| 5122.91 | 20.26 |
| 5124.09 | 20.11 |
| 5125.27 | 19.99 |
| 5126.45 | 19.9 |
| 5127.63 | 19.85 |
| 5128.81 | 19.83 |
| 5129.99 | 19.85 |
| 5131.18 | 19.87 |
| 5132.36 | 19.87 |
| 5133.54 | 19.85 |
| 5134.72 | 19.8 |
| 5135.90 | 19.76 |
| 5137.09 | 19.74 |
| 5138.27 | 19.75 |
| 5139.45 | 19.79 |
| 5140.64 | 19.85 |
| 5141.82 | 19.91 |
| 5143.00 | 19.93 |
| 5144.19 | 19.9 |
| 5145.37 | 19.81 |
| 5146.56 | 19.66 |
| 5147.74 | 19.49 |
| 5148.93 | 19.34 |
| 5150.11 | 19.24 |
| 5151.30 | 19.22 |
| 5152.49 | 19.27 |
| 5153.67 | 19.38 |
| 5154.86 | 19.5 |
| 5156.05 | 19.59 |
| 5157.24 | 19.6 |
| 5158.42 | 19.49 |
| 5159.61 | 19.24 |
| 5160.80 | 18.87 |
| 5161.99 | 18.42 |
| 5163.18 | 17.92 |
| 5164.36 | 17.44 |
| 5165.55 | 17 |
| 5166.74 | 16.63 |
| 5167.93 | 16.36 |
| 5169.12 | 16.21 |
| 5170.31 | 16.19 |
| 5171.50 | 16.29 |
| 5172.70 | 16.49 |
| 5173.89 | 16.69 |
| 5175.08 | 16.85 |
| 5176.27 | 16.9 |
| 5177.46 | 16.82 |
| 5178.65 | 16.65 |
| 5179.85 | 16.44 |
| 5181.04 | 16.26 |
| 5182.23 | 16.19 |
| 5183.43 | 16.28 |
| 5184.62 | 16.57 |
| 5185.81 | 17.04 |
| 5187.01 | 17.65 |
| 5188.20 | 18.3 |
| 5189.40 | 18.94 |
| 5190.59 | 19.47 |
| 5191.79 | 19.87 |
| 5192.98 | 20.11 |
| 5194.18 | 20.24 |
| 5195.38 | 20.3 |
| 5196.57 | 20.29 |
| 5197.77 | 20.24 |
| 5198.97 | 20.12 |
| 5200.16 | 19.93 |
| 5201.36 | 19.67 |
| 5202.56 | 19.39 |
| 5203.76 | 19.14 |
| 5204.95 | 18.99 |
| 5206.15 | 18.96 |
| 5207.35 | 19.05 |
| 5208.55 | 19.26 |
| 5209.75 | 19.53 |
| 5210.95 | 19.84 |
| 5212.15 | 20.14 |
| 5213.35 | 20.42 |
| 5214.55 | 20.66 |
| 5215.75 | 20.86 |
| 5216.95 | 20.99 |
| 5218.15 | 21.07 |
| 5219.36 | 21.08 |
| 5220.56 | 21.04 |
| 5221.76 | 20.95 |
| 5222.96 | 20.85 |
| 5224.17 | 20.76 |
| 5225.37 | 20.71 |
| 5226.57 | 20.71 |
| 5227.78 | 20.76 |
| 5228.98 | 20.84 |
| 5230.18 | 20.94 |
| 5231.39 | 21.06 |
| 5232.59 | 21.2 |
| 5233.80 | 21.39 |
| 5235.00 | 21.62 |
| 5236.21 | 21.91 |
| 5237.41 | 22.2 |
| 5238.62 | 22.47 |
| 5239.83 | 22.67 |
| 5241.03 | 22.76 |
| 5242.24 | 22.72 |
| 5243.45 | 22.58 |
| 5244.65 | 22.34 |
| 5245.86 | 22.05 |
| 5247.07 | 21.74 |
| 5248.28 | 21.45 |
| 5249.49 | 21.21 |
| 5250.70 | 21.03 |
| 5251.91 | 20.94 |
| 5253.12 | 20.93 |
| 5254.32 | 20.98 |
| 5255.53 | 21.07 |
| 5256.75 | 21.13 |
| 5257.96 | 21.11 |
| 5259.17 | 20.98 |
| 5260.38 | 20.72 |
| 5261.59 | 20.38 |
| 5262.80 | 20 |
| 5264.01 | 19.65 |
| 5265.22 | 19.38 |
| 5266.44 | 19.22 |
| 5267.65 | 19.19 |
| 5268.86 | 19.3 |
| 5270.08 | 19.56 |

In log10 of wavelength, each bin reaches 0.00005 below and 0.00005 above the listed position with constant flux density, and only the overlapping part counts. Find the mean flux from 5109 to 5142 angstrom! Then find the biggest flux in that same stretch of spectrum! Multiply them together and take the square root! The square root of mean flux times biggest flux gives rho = 20.7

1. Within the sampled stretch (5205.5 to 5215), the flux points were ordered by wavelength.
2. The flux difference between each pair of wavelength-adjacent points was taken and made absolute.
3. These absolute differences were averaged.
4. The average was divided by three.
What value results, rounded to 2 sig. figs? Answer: 0.081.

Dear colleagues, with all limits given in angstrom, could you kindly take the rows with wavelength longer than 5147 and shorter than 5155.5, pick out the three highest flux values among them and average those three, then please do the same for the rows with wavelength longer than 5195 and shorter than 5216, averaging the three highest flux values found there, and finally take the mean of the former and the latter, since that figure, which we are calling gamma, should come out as 20.1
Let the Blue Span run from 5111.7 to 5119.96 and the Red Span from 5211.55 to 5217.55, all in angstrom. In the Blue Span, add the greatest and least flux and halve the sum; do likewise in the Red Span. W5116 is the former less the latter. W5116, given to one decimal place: 0.4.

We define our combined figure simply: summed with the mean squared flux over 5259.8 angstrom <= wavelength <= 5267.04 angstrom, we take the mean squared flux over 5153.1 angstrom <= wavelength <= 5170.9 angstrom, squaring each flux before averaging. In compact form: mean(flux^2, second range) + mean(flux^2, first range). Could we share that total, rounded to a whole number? 726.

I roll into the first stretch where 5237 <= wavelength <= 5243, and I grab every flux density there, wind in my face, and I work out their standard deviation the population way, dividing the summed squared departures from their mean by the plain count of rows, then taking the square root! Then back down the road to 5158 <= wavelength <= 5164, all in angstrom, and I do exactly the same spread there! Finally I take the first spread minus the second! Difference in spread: -0.36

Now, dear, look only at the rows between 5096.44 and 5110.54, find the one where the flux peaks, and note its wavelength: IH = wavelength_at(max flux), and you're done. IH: 5097.03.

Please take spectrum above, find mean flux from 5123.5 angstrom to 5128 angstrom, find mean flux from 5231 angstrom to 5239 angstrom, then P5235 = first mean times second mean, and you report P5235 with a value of 433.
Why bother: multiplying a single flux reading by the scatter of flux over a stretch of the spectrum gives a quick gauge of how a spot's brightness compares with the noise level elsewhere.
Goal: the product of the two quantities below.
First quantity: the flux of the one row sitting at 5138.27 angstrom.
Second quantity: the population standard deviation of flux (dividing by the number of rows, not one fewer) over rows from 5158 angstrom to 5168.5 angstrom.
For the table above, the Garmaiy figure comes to 21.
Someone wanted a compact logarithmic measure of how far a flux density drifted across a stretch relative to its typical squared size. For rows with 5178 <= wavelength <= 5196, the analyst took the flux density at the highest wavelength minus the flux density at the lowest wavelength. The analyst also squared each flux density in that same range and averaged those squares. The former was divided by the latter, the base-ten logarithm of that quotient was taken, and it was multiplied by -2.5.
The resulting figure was 4.9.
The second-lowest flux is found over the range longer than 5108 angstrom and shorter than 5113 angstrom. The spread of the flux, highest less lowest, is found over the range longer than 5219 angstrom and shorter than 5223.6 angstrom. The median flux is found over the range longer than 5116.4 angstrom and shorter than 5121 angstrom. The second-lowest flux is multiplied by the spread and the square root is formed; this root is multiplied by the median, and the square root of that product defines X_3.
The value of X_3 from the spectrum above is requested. 6.7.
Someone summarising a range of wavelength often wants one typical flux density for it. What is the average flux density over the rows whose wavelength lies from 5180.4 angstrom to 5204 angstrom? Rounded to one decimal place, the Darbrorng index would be 18.8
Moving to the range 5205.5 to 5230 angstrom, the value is 20.4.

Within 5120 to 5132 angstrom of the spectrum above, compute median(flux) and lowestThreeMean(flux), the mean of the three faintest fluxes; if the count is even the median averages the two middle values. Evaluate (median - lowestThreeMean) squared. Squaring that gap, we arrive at 0.010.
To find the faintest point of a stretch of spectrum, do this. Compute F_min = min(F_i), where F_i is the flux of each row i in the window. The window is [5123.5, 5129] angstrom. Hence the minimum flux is 19.83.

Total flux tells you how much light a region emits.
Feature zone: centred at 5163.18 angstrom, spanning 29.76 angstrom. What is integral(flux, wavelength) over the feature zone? 534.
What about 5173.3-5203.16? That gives 546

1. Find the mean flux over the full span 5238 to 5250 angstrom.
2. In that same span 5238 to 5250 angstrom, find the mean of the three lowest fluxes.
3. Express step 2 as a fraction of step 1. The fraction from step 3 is 0.967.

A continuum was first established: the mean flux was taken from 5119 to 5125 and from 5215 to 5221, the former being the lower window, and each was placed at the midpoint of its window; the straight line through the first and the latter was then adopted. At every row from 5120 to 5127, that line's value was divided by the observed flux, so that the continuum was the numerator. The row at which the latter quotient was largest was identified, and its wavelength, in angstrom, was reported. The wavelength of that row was 5126.45 angstrom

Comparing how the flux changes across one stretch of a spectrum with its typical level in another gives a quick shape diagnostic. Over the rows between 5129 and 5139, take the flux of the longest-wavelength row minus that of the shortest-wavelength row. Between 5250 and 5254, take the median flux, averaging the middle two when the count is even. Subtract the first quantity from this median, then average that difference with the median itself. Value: 21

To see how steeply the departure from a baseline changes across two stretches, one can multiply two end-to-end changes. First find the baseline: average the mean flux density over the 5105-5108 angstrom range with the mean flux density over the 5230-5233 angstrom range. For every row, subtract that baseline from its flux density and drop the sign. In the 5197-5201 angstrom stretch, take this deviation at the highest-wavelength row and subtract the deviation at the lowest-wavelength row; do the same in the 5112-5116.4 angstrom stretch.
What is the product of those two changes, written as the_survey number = 0.090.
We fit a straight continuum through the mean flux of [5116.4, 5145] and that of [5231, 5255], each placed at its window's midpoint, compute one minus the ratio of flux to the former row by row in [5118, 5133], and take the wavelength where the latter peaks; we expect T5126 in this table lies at 5132.36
